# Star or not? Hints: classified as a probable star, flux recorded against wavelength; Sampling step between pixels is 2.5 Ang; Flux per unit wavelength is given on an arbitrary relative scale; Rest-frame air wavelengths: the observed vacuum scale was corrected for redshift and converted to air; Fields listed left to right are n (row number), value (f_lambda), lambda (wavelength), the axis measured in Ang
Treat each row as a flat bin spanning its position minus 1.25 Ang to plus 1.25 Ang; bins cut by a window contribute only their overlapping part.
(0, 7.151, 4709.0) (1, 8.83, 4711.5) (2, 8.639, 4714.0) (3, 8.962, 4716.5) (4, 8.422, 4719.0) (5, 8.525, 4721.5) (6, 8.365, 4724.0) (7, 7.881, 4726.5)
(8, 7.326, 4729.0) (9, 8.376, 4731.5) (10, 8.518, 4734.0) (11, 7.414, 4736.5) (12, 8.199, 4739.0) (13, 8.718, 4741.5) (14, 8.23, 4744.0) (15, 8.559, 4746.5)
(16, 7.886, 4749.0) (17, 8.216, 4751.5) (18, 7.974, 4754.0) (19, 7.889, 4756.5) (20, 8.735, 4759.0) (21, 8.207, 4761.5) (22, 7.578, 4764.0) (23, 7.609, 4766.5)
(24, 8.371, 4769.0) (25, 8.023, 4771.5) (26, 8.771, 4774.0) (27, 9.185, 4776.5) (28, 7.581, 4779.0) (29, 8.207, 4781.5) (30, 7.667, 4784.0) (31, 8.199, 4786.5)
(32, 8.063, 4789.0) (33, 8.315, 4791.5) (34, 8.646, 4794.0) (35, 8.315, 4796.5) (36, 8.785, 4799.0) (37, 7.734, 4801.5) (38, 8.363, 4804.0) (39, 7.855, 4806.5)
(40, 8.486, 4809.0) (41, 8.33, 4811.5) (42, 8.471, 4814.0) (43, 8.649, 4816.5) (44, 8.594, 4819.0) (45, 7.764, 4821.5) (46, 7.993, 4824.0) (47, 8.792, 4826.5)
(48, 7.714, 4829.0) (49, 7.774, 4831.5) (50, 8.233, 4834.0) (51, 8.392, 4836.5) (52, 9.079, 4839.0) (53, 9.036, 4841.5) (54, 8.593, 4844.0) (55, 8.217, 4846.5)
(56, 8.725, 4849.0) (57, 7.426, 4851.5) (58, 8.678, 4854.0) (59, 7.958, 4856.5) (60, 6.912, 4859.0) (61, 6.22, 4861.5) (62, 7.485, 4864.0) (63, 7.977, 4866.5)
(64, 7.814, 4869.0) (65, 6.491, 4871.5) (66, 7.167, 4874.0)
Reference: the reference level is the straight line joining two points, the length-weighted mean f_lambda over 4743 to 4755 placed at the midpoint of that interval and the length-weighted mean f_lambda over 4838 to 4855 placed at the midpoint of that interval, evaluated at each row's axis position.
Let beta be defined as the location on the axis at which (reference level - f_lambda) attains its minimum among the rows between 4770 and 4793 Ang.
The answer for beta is 4776.5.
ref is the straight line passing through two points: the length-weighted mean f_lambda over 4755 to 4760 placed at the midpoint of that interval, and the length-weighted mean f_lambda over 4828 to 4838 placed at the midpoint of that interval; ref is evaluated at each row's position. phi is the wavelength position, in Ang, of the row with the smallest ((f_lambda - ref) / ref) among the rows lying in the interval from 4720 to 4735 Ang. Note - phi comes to 4729.0 Ang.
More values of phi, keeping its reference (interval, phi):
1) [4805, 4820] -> 4806.5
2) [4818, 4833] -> 4829.0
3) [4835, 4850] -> 4846.5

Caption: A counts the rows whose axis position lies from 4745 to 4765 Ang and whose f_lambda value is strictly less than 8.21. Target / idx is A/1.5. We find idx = 3.3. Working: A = 5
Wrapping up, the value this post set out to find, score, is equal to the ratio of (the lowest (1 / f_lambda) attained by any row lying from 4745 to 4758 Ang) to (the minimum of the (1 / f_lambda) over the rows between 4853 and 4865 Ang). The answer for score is 1.01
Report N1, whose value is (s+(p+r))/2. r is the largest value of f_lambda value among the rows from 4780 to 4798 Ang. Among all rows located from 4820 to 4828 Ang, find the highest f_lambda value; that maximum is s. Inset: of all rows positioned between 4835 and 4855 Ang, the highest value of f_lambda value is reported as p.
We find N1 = 13.26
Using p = 9.079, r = 8.646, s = 8.792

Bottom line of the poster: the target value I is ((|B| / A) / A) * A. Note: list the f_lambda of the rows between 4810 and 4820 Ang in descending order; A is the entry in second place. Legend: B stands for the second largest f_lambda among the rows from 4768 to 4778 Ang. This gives 1.021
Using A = 8.594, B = 8.771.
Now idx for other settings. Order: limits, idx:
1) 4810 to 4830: 2.0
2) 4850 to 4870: 4.7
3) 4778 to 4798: 3.3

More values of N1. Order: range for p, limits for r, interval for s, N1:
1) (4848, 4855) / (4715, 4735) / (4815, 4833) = 13.24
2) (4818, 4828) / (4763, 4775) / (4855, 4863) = 12.76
